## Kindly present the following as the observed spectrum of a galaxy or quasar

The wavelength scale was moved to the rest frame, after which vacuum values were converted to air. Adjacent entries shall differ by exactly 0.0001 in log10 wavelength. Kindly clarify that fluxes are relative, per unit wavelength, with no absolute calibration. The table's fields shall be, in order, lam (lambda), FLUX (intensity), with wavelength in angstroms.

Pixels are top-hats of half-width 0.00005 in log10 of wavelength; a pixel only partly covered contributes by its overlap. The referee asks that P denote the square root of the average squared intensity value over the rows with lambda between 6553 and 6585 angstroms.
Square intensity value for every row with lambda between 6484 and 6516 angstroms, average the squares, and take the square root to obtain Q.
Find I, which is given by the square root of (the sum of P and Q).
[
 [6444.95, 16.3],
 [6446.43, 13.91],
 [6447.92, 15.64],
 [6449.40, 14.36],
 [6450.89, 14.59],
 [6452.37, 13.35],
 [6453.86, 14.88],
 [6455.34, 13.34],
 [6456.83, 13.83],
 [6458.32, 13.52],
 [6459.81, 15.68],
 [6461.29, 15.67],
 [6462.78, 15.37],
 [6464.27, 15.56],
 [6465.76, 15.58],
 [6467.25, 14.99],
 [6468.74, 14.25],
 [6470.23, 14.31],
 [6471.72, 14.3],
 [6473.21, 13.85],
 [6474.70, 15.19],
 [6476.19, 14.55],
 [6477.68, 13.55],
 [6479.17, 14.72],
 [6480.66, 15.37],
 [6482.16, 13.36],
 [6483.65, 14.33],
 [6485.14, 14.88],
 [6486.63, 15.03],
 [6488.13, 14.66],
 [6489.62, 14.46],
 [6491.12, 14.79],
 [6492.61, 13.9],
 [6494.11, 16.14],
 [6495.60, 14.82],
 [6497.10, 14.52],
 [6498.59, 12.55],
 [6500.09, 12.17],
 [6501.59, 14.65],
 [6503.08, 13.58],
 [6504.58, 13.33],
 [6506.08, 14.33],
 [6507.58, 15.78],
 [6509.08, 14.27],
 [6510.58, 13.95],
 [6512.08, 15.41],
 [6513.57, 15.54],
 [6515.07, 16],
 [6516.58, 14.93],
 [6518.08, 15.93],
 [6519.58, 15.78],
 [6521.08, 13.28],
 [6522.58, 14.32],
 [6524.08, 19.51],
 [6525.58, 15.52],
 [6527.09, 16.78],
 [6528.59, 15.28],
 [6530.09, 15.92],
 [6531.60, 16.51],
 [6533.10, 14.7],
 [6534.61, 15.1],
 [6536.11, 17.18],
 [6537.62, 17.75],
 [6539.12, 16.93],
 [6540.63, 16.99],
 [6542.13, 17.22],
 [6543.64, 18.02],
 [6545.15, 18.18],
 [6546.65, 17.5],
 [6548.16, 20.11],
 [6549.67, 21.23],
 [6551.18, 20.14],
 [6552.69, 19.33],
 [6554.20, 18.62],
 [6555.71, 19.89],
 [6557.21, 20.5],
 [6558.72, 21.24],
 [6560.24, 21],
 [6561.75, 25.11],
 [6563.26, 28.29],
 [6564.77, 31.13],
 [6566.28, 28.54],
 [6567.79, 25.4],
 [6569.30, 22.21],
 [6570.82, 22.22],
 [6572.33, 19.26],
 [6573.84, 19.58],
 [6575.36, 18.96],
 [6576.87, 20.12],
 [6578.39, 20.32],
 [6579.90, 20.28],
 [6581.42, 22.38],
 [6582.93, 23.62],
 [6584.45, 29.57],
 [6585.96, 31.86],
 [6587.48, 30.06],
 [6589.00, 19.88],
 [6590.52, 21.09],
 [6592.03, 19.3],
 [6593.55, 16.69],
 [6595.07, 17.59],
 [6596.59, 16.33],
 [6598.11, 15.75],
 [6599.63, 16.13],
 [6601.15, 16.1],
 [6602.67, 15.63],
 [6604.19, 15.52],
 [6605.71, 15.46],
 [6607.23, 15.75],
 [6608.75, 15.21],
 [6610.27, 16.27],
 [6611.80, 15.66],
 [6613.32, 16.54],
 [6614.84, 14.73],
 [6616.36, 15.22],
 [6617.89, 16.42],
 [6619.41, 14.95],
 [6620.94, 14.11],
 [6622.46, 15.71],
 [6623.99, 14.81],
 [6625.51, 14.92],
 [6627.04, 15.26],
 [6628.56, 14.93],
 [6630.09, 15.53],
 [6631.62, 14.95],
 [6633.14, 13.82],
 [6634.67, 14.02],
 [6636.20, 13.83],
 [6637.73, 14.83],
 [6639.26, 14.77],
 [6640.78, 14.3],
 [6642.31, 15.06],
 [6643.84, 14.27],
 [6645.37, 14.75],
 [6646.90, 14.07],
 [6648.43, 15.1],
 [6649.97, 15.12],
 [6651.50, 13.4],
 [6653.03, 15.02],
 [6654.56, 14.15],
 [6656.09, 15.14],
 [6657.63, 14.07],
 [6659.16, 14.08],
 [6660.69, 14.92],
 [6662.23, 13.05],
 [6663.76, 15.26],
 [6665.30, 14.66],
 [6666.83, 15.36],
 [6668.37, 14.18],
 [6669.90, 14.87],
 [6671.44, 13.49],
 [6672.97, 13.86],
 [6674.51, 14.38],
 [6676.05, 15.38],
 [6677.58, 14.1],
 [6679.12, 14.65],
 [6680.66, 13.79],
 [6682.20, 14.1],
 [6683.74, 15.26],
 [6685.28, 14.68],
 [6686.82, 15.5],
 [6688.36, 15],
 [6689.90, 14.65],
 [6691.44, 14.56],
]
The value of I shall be 6.1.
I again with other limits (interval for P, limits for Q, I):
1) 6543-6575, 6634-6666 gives 6.0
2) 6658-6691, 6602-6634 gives 5.5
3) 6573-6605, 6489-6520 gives 6.0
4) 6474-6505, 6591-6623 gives 5.5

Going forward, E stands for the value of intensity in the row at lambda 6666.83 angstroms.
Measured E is 15.36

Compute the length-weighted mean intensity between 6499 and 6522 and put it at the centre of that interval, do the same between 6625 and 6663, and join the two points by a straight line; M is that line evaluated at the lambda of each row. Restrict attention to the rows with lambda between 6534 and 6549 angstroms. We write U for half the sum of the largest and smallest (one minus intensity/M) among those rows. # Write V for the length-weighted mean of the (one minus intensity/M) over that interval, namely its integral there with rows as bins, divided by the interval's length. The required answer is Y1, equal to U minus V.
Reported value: -0.004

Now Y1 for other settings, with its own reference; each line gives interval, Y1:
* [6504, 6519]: 0.021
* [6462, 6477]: 0.005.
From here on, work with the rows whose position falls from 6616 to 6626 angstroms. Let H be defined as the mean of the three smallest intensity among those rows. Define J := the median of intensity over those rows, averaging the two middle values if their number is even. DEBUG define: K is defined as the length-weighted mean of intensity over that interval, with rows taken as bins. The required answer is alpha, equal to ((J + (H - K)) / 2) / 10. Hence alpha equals 0.720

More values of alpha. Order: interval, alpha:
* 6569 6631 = 0.629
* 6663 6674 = 0.699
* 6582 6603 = 0.674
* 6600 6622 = 0.731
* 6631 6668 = 0.682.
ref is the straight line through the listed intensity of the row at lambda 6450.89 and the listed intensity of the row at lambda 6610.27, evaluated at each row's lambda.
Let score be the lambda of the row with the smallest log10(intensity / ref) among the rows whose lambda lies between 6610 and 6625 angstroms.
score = 6620.94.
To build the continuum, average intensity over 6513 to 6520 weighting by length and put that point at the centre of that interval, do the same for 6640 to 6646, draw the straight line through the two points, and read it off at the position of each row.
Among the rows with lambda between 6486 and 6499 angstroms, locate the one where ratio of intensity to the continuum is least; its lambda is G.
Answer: 6498.59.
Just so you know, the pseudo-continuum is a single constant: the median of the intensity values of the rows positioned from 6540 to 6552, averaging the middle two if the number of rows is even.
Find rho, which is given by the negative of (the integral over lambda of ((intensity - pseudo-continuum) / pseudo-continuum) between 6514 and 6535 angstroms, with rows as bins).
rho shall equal 2.8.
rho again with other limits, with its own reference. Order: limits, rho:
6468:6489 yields 4.2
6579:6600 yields -4.0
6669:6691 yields 4.3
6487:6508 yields 4.5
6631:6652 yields 4.2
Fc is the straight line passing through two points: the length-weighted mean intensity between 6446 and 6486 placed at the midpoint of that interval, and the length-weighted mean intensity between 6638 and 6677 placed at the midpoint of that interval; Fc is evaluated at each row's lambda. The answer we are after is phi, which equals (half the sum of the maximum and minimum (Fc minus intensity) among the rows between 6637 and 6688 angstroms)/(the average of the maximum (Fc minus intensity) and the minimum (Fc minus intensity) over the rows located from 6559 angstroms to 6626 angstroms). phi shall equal -0.03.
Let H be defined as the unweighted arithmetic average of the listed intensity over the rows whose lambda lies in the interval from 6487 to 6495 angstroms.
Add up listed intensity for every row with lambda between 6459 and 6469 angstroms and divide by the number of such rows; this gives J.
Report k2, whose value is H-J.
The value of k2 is -0.5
